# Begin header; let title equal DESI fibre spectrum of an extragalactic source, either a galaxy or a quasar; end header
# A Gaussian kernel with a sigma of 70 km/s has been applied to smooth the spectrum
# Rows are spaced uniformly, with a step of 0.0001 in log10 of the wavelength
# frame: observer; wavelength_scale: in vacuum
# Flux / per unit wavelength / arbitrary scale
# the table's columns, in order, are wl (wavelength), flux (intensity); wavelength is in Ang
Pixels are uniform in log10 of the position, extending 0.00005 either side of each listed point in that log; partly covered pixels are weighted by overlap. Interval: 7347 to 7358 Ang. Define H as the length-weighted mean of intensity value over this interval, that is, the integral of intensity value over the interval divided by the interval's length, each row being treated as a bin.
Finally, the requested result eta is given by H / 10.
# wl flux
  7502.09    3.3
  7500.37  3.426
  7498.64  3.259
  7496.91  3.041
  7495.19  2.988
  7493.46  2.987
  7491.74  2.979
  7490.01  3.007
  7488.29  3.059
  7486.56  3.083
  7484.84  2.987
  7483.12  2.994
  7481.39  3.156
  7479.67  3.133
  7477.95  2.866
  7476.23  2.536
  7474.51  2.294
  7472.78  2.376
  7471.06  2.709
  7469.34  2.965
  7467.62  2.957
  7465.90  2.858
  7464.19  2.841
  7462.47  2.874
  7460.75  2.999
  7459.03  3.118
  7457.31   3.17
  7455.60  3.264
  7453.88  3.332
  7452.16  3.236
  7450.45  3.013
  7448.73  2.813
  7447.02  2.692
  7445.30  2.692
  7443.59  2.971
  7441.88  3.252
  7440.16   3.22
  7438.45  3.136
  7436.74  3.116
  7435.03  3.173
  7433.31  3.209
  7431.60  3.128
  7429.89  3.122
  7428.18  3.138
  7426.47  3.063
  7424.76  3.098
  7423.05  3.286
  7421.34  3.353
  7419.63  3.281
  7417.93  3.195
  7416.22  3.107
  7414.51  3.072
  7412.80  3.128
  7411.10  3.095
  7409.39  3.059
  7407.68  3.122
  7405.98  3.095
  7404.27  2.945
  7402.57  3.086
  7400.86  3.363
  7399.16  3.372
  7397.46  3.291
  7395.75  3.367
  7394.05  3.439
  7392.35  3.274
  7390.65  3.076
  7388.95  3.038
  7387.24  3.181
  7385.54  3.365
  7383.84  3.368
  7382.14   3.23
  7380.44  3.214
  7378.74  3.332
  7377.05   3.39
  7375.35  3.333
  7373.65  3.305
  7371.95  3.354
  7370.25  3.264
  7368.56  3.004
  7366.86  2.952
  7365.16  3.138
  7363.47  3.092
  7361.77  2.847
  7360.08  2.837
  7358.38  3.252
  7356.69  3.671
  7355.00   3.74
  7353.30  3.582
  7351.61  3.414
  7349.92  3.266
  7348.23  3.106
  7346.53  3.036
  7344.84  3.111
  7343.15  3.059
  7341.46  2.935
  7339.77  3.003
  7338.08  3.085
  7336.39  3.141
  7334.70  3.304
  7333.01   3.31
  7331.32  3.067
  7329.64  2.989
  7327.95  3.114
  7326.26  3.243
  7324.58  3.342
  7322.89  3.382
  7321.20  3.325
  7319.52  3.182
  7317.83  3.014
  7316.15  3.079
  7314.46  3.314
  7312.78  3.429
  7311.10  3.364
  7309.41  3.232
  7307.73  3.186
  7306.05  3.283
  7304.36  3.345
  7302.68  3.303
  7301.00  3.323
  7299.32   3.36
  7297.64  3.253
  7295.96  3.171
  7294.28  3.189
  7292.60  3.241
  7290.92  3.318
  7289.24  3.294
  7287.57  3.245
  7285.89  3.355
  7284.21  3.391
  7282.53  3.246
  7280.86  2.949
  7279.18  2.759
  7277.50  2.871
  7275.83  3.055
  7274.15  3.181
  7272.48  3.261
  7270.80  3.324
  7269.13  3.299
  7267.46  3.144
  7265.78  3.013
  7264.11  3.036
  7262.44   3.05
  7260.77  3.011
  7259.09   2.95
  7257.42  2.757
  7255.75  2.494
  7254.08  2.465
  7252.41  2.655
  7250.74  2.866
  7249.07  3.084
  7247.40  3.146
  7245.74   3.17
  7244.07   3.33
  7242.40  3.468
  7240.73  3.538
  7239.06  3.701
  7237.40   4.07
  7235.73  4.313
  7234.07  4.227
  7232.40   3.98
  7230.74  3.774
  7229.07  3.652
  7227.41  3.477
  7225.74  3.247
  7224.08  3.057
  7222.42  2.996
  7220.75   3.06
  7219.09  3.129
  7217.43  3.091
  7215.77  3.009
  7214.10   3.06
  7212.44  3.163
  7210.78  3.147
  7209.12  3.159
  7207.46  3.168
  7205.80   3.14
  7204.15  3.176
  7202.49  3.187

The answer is 0.344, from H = 3.44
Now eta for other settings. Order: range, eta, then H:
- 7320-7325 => 0.334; 3.34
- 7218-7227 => 0.311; 3.11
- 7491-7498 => 0.301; 3.01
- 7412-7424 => 0.320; 3.20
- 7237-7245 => 0.359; 3.59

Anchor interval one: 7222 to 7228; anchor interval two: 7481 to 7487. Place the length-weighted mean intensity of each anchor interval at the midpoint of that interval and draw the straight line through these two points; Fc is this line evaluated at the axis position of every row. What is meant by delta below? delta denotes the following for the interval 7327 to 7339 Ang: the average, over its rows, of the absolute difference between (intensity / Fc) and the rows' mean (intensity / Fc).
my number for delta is 0.030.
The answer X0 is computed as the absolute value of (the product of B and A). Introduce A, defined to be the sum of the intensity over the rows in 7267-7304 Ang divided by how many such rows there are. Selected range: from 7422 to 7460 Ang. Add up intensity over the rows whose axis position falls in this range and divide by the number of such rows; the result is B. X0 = 9.9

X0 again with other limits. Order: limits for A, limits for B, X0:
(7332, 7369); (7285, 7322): 10.4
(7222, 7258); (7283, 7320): 10.9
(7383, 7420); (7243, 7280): 9.6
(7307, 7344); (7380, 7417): 10.2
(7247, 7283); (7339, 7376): 9.5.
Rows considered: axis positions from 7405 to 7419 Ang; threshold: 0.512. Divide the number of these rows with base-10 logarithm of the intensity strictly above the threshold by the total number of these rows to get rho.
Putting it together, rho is 0.0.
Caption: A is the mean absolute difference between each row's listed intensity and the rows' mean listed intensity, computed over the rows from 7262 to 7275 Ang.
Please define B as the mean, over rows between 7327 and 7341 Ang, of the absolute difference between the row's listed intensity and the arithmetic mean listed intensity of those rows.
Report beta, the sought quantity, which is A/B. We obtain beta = 1.1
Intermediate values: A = 0.103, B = 0.094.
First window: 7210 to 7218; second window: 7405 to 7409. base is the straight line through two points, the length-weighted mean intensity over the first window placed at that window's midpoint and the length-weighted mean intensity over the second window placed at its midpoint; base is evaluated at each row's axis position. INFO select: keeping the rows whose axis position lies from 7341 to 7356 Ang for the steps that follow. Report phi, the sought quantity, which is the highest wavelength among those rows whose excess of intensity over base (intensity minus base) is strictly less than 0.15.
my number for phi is 7348.23 Ang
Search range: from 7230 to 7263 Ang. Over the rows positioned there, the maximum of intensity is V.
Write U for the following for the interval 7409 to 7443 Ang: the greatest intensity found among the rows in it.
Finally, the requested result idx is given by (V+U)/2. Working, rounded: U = 3.353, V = 4.313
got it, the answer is 3.83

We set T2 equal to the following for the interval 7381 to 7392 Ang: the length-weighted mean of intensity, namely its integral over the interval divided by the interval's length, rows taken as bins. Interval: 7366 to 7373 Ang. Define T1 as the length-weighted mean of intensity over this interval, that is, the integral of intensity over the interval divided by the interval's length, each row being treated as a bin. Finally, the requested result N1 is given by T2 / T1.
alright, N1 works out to 1.02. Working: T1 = 3.15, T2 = 3.21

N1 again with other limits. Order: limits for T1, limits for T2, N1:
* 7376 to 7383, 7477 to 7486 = 0.92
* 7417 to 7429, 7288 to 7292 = 1.03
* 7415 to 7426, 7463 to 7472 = 0.89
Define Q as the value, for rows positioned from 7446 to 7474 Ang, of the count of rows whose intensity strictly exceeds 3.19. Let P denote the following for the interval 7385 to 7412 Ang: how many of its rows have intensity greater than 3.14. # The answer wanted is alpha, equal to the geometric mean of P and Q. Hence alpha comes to 5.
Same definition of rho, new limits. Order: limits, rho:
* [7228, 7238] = 1.0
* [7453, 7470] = 0.2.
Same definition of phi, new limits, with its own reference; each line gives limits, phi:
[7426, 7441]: 7440.16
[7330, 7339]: 7338.08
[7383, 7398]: 7390.65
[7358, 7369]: 7368.56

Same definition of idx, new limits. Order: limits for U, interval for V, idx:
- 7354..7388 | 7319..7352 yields 3.58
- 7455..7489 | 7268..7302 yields 3.33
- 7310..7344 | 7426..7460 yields 3.38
